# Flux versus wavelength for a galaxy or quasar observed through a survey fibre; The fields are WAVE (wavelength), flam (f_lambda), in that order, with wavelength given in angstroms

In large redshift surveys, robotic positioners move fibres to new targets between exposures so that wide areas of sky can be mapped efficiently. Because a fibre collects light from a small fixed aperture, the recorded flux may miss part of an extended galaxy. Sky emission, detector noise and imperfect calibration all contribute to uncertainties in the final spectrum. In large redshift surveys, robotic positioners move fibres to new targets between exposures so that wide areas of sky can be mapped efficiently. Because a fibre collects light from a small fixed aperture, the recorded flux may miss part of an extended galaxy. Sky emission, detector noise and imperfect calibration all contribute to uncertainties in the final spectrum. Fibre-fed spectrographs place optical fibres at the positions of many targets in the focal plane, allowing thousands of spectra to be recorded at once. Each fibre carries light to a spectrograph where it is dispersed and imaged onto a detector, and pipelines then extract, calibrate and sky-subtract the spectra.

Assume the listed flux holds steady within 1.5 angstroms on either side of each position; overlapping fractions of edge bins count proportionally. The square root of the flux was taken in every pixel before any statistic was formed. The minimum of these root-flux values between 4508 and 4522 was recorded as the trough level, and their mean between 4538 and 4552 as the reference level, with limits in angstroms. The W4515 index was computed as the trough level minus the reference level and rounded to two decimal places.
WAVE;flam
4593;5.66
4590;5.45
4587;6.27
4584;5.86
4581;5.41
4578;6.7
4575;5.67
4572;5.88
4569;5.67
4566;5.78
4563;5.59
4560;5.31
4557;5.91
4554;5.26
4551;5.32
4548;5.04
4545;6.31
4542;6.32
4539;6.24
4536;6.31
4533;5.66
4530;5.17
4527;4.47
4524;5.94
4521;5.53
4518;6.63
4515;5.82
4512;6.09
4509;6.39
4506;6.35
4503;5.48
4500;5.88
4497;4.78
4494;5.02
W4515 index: -0.06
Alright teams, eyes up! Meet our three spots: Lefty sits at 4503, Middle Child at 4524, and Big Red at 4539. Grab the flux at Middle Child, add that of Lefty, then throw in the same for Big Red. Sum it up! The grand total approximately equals 17.7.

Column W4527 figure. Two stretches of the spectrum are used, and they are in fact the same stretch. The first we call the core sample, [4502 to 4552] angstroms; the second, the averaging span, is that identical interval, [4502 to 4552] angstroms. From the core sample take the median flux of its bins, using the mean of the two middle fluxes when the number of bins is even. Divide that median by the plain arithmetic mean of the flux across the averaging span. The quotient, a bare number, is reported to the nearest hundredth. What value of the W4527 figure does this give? 1.02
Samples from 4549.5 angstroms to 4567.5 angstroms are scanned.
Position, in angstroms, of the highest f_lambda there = 4557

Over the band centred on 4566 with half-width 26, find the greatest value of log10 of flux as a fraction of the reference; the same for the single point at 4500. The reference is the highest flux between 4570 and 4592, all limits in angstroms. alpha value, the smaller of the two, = -0.06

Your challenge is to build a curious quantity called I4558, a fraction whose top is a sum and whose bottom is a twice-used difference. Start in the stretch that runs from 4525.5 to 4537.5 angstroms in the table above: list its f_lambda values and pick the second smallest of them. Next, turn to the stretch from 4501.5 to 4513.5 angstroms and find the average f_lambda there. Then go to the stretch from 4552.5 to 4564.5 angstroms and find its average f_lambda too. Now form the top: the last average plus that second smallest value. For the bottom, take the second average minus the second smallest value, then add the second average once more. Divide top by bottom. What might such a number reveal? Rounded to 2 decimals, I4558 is 1.53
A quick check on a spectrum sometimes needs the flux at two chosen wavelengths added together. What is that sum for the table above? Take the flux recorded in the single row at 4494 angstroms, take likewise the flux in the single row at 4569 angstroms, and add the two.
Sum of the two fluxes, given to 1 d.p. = 10.7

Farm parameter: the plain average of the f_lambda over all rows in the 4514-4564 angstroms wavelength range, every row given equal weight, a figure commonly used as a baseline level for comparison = 5.70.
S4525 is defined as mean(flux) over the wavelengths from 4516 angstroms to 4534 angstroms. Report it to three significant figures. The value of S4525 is 5.57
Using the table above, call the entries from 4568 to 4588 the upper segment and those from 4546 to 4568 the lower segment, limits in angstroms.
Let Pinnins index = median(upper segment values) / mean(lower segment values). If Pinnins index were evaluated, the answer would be 1.07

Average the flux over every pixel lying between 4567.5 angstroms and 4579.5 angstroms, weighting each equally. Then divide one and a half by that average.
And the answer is 0.251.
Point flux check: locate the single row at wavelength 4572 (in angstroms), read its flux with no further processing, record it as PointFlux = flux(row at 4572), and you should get 5.88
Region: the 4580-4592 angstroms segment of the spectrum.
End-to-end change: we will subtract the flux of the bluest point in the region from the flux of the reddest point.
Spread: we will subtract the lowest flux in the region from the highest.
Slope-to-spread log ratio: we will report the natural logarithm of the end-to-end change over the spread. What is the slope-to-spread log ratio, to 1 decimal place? -3.1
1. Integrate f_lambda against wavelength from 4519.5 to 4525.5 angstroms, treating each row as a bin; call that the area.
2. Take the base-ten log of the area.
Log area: 1.54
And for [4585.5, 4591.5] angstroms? 1.55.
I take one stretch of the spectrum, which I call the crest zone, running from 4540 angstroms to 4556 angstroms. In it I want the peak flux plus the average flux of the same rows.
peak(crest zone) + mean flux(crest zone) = 12.0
